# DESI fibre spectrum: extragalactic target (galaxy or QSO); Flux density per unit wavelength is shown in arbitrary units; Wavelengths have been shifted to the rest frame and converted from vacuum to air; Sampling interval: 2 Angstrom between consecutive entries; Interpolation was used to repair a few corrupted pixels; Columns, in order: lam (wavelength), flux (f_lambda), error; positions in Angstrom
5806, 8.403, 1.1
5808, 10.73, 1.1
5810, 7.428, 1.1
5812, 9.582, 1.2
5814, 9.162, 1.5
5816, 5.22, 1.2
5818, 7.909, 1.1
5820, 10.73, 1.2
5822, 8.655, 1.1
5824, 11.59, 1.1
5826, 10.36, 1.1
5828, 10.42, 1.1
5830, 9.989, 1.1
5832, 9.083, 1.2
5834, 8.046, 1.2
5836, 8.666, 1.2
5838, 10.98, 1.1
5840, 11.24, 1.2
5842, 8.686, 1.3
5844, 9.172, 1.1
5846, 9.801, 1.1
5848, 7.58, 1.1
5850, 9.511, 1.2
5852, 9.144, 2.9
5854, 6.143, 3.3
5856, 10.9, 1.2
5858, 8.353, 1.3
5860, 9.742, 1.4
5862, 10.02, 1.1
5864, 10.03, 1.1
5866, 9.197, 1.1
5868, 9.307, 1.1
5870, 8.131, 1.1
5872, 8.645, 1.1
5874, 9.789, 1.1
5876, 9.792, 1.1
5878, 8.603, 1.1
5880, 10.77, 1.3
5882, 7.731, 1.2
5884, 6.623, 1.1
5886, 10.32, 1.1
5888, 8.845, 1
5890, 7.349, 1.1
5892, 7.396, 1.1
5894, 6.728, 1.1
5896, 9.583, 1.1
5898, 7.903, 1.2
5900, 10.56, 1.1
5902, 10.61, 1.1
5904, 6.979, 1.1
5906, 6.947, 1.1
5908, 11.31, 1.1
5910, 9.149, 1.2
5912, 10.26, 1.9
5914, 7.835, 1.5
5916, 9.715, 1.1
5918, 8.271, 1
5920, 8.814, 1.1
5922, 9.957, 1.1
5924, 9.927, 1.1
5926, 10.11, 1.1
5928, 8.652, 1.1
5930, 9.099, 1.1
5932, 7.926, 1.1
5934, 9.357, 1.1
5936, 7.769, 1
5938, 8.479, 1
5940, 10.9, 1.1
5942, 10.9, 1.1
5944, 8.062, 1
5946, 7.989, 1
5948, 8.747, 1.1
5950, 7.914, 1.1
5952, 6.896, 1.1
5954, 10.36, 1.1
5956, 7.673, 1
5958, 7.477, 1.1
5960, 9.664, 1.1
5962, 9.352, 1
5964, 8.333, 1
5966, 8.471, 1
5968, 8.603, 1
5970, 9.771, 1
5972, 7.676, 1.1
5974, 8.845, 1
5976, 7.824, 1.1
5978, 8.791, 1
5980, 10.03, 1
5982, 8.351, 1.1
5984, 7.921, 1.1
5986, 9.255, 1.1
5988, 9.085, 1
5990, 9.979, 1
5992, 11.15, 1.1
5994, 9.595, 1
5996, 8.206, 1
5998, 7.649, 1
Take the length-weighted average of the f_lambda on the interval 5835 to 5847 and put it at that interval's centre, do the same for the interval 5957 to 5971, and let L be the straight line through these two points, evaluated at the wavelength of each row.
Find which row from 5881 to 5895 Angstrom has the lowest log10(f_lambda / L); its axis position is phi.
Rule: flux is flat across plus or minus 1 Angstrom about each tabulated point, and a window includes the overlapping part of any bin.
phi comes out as 5884 Angstrom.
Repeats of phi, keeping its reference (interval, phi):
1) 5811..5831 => 5816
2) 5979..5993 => 5984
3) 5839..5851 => 5848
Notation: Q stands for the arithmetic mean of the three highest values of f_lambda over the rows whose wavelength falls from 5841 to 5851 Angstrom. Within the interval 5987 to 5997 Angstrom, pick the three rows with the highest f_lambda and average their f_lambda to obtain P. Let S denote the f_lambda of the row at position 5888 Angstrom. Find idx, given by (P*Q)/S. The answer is 11.0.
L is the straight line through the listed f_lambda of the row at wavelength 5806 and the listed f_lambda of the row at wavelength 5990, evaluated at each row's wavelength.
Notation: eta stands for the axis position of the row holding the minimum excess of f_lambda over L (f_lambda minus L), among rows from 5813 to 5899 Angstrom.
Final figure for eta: 5816 Angstrom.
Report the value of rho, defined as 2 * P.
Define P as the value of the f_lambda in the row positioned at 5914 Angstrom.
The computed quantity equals 16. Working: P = 7.835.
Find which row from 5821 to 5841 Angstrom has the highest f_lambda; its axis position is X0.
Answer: 5824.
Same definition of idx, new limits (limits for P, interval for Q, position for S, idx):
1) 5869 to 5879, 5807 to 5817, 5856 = 8.5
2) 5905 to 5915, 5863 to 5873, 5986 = 10.5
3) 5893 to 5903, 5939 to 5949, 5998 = 13.6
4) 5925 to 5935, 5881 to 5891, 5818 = 10.8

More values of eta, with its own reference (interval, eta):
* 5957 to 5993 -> 5958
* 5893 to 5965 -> 5952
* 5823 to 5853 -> 5848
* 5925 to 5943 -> 5936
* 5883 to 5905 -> 5884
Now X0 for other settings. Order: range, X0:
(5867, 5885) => 5880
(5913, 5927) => 5926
